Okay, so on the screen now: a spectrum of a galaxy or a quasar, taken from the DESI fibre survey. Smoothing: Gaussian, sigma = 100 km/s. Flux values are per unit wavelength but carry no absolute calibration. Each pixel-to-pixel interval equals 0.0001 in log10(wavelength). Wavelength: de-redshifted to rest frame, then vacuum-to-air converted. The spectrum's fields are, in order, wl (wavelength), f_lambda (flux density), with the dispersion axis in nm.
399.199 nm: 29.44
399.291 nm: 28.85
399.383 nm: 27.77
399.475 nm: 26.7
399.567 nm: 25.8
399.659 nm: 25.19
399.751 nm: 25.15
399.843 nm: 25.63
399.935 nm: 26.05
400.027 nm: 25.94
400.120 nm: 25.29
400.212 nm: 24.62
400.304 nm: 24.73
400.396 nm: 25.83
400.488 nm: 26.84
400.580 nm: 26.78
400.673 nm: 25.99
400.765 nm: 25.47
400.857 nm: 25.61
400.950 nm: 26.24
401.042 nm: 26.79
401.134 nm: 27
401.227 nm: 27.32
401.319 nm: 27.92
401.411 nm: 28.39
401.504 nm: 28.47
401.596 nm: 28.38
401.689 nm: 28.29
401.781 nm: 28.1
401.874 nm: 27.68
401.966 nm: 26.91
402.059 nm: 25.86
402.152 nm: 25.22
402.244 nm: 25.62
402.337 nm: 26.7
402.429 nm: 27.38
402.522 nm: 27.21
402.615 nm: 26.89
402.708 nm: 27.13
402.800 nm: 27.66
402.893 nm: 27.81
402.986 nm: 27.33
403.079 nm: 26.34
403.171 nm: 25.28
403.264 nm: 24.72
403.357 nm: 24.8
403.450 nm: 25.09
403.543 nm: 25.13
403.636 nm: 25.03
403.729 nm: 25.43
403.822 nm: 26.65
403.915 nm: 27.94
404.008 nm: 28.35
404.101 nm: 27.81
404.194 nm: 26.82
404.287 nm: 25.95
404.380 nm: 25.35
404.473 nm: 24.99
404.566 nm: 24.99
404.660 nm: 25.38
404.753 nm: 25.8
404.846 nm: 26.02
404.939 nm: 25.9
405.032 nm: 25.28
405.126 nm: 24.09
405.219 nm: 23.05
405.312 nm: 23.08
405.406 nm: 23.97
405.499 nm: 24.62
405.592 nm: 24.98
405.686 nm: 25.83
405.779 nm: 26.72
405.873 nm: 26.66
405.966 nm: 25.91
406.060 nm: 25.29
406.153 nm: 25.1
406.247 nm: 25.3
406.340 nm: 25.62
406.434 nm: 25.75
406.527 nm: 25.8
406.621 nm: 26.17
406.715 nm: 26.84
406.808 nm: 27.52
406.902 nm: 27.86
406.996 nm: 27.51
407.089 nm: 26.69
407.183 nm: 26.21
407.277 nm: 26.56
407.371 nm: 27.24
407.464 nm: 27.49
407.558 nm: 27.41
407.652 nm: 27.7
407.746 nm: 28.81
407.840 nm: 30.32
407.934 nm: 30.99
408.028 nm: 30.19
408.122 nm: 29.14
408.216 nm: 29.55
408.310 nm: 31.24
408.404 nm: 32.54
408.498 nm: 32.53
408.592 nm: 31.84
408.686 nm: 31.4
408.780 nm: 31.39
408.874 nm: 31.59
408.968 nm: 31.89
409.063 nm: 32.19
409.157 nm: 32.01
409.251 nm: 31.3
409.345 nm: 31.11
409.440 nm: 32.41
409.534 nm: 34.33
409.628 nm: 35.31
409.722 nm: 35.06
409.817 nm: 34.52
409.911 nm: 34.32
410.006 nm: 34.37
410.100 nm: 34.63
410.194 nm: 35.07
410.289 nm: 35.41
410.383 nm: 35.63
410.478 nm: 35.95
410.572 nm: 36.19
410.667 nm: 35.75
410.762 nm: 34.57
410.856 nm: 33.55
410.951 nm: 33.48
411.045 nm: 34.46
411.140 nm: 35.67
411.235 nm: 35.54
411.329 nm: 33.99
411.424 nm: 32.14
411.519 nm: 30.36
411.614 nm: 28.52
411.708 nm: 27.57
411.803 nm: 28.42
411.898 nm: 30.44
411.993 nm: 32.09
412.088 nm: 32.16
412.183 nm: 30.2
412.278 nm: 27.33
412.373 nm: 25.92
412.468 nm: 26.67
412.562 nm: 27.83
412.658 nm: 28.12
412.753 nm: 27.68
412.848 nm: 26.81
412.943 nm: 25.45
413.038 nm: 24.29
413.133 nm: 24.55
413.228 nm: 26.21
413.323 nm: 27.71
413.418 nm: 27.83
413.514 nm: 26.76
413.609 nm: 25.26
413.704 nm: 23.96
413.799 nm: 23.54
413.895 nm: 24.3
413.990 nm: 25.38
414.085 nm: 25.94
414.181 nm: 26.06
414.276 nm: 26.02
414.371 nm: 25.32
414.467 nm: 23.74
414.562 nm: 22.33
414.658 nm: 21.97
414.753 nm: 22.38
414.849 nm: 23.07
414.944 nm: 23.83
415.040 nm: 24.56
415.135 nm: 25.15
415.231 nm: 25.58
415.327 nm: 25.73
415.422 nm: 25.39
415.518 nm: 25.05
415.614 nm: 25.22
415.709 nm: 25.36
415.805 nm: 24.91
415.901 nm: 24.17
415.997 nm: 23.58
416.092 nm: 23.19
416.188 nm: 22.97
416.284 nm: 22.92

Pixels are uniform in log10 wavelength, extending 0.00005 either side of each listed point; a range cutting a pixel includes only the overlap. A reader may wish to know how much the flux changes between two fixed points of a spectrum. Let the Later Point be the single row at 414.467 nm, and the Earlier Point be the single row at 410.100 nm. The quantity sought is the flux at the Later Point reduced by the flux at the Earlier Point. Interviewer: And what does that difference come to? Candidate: -11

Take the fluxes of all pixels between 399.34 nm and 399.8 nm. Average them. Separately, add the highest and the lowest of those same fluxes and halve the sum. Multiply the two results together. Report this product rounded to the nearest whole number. 691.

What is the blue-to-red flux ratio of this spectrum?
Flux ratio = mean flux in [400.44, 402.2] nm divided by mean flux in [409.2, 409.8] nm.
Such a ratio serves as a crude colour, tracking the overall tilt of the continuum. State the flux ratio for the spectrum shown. 0.81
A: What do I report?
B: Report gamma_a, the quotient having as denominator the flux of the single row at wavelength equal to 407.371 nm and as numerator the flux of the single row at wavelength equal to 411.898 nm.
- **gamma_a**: 1.12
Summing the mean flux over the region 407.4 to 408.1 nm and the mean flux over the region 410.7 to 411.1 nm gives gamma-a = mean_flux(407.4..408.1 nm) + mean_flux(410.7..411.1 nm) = 63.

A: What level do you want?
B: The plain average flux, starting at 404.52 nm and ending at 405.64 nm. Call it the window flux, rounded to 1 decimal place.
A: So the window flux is 24.8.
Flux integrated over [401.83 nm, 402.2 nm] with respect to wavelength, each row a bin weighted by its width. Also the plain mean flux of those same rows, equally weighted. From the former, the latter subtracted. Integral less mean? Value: -16.6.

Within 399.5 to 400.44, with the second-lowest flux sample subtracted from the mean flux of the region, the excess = 0.7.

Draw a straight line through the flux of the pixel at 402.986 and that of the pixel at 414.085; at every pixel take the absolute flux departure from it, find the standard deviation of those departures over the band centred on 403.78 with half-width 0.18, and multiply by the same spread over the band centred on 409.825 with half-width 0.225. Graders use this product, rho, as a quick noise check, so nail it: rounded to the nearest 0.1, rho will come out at 0.3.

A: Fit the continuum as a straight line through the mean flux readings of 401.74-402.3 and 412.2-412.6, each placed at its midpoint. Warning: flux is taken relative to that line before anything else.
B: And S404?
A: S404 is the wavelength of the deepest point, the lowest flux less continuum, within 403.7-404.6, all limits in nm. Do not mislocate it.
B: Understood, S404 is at 404.566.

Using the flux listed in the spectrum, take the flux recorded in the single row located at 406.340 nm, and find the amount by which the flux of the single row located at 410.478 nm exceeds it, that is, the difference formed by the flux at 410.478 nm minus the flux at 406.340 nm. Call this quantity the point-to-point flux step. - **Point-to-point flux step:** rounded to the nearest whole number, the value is 10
